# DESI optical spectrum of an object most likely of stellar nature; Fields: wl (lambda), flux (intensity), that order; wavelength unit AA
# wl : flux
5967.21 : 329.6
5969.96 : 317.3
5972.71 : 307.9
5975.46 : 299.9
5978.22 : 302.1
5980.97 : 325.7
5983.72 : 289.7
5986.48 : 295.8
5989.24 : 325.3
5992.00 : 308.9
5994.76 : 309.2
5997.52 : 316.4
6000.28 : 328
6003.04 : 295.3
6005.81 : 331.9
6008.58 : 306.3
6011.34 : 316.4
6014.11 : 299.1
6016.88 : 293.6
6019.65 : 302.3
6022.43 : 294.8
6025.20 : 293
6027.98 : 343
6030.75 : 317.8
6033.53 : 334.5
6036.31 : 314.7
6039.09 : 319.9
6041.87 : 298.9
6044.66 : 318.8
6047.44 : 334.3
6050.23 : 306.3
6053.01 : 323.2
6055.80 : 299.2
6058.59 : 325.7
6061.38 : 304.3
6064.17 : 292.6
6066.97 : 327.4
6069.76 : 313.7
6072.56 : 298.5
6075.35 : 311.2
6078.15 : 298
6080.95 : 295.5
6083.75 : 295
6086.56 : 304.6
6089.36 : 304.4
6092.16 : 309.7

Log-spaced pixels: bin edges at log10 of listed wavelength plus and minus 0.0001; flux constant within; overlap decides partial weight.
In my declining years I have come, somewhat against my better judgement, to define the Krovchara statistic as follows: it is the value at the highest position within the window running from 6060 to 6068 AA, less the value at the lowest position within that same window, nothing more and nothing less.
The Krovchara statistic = 23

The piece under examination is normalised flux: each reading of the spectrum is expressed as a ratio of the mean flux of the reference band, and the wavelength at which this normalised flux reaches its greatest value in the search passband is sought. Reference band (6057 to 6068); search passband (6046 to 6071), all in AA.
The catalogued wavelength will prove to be 6047.44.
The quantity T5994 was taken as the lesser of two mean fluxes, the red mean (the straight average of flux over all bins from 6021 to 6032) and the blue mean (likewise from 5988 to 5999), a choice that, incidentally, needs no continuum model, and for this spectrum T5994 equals 312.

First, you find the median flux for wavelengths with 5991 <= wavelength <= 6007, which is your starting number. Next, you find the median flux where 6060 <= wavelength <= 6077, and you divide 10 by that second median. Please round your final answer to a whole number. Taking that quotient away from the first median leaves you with 313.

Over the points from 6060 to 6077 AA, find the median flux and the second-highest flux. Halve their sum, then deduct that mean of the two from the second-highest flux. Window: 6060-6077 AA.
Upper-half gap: 3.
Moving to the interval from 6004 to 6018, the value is 5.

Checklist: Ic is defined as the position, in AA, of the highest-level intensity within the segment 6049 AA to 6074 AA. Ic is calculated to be 6066.97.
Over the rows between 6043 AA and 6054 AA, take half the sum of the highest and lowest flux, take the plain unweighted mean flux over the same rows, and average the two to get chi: 320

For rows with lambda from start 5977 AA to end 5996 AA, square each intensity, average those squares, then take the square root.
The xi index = 308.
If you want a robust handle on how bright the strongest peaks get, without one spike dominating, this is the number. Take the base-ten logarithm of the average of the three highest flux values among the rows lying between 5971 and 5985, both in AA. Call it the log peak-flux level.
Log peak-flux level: 2.494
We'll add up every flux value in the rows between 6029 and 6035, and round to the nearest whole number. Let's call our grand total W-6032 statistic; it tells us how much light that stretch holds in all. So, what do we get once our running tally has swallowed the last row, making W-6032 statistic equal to 652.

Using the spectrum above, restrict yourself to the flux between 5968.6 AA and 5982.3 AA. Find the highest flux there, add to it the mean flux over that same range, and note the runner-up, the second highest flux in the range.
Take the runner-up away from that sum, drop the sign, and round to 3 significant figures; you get 319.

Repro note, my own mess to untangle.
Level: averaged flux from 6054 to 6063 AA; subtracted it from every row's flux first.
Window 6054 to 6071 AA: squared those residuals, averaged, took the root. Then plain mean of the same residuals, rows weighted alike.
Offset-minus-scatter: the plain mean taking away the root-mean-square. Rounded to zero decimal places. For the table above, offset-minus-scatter -12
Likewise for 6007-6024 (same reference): -19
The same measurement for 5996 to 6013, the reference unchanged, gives -8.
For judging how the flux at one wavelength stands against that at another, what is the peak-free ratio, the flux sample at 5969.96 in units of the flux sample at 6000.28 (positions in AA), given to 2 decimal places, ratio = 0.97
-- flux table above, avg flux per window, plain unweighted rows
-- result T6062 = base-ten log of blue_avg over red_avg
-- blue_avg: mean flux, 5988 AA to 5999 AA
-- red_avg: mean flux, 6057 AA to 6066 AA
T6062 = 0.010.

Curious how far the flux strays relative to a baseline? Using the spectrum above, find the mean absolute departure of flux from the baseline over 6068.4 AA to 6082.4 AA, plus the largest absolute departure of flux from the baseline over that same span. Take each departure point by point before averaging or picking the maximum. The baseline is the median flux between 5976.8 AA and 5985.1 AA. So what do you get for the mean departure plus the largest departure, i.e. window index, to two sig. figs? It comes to 19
